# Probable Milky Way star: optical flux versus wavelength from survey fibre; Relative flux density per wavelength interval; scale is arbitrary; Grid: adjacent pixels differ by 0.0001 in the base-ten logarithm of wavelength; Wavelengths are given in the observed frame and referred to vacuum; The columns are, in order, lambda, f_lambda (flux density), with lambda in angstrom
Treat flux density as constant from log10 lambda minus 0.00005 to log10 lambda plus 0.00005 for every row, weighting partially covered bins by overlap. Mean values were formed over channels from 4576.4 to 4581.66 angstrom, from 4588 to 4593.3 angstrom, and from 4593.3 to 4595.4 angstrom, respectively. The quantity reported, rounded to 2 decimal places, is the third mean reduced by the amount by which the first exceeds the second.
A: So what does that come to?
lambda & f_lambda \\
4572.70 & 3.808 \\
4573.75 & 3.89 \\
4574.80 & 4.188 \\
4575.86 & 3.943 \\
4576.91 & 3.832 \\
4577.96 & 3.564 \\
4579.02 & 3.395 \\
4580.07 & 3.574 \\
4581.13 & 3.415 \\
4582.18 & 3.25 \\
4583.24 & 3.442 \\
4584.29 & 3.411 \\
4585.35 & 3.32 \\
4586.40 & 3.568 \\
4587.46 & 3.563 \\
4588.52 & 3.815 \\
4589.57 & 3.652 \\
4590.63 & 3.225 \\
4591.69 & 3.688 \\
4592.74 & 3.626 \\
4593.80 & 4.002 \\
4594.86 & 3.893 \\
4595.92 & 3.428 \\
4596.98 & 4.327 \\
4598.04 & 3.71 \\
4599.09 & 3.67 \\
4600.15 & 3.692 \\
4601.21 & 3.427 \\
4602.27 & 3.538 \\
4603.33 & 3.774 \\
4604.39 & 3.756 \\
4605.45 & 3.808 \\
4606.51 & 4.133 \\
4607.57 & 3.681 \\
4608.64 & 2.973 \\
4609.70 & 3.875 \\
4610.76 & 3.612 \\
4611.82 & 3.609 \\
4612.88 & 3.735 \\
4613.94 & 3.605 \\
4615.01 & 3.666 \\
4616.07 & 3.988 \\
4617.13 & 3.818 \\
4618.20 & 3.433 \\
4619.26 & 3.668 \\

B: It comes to 3.99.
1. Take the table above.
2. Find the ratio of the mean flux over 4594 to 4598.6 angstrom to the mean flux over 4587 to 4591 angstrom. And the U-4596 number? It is 1.08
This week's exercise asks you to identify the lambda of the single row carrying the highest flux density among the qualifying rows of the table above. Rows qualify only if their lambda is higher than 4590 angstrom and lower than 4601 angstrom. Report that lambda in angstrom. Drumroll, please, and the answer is 4596.98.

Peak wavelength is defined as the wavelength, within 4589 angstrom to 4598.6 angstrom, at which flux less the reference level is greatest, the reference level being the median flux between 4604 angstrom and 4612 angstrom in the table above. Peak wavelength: 4596.98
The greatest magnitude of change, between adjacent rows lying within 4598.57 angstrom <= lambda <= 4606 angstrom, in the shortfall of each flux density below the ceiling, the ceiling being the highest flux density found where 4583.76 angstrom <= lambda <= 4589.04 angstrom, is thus 0.265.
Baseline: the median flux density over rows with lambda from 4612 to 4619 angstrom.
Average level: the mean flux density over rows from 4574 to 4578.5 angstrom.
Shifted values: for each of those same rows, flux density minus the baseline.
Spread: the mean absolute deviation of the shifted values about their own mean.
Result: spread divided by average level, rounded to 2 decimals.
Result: 0.05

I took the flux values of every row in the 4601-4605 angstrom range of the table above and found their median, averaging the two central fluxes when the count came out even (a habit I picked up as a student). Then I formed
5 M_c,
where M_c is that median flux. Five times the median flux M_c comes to 18.2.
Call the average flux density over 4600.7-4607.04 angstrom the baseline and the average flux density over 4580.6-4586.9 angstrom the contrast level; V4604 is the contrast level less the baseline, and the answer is -0.34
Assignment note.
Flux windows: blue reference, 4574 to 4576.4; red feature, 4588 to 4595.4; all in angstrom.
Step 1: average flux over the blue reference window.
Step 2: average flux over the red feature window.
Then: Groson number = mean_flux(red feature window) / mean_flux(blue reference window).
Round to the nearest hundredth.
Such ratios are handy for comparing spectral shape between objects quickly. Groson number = 0.91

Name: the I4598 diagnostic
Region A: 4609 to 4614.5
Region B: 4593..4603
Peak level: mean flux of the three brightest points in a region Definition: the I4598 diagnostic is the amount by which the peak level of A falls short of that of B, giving 0.3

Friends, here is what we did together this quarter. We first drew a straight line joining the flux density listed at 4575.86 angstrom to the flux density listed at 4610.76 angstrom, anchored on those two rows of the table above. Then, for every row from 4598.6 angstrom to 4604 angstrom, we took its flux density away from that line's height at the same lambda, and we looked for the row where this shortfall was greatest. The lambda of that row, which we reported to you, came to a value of 4601.21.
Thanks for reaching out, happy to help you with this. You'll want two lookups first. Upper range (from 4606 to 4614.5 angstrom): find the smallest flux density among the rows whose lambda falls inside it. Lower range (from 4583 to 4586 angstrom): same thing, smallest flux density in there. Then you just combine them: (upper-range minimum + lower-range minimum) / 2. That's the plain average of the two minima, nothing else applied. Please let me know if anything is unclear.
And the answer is 3.15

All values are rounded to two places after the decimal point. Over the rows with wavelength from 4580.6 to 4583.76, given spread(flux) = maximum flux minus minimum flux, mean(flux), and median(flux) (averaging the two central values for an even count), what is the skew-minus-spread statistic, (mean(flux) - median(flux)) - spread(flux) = -0.24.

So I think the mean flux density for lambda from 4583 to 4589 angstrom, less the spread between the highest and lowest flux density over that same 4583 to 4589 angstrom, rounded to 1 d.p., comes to 3.0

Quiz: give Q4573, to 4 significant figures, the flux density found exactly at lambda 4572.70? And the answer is 3.808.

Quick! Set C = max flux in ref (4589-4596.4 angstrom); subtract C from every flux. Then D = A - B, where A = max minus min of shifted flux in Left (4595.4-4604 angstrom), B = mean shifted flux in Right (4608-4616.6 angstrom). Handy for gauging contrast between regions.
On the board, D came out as 1.27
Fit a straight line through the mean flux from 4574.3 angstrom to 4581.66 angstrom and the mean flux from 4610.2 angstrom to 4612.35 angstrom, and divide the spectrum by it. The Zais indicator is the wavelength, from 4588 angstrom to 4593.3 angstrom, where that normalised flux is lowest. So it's 4590.63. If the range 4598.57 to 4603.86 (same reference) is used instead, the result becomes 4601.21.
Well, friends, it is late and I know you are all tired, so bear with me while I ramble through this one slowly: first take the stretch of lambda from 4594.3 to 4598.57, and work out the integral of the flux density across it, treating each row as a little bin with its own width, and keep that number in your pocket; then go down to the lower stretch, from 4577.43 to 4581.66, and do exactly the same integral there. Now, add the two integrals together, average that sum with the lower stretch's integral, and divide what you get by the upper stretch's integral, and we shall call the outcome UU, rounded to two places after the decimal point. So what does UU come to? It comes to 1.40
